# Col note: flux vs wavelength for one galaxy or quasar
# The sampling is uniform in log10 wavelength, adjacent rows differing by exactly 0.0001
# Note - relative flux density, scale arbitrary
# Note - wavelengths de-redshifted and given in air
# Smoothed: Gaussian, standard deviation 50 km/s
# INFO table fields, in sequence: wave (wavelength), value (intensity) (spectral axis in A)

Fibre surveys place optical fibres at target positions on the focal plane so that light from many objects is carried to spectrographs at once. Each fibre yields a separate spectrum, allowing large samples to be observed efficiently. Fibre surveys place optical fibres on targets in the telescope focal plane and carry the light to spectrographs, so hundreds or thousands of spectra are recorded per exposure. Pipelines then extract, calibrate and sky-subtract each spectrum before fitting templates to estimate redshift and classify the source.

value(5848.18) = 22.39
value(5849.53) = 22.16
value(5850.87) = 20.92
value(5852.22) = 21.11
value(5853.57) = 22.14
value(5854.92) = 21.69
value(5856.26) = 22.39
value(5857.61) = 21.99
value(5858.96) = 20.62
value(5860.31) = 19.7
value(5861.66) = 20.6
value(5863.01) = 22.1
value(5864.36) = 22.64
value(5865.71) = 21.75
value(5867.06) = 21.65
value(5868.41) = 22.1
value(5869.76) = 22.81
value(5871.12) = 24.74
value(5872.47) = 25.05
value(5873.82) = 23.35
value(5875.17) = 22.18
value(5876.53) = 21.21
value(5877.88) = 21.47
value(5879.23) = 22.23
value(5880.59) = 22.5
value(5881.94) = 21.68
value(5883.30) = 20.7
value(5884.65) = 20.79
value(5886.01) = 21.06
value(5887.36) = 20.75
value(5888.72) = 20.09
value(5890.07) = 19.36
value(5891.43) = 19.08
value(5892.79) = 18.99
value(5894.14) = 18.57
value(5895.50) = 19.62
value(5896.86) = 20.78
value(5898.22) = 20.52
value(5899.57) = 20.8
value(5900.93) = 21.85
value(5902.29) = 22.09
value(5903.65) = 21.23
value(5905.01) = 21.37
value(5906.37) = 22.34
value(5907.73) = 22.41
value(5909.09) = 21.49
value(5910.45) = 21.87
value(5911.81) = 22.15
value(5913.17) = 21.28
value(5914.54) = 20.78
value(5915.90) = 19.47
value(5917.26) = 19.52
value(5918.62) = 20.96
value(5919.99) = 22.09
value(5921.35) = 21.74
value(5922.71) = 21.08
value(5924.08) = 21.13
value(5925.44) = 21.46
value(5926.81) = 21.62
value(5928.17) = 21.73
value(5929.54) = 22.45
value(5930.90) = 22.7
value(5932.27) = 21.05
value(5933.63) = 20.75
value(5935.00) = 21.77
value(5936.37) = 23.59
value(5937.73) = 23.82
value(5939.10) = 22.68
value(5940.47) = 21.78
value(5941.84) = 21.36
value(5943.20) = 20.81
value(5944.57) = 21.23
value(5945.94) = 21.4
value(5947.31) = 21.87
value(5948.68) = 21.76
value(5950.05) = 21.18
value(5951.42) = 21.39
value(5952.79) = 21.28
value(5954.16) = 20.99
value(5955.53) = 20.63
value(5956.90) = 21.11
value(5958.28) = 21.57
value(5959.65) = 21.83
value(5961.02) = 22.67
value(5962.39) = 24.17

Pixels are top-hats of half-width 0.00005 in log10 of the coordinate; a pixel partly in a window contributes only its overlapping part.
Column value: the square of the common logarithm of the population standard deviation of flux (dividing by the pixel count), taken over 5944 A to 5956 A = 0.205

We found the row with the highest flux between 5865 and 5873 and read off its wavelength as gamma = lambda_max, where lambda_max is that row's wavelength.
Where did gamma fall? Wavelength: 5872.47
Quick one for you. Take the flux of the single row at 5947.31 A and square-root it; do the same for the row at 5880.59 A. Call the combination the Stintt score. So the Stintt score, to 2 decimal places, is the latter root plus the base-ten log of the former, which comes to 5.41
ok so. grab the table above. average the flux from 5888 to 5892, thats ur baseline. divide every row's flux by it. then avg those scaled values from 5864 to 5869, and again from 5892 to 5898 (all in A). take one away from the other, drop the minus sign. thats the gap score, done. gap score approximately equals 0.13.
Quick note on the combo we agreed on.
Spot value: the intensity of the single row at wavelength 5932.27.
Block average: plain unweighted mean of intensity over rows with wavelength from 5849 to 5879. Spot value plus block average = 43.1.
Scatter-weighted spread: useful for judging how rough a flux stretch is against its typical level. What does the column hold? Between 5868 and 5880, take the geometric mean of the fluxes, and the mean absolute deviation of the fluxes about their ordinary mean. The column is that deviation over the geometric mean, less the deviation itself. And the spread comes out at -1.0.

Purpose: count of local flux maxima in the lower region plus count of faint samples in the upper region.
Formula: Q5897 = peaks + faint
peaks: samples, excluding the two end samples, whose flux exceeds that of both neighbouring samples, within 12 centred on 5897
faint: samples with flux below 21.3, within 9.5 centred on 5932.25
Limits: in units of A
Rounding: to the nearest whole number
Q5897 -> 3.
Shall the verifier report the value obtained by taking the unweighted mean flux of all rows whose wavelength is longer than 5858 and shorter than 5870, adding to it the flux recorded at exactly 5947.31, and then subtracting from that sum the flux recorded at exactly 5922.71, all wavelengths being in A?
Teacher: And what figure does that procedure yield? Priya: 22.3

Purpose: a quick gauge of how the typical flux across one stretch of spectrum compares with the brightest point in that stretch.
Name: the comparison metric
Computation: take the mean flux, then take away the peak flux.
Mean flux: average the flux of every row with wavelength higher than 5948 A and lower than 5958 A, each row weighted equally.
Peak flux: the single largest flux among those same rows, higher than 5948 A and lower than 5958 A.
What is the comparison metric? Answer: -0.6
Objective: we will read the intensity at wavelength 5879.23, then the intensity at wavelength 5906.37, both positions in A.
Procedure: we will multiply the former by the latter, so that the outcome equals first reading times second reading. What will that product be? 497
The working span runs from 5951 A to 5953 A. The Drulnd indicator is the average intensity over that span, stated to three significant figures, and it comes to 21.3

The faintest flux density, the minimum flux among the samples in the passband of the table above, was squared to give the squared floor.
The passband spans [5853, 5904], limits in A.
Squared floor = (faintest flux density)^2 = 345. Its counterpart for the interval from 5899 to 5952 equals 379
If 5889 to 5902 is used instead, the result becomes 345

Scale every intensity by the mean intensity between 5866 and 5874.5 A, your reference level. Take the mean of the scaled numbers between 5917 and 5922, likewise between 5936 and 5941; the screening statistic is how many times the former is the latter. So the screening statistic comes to 0.92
